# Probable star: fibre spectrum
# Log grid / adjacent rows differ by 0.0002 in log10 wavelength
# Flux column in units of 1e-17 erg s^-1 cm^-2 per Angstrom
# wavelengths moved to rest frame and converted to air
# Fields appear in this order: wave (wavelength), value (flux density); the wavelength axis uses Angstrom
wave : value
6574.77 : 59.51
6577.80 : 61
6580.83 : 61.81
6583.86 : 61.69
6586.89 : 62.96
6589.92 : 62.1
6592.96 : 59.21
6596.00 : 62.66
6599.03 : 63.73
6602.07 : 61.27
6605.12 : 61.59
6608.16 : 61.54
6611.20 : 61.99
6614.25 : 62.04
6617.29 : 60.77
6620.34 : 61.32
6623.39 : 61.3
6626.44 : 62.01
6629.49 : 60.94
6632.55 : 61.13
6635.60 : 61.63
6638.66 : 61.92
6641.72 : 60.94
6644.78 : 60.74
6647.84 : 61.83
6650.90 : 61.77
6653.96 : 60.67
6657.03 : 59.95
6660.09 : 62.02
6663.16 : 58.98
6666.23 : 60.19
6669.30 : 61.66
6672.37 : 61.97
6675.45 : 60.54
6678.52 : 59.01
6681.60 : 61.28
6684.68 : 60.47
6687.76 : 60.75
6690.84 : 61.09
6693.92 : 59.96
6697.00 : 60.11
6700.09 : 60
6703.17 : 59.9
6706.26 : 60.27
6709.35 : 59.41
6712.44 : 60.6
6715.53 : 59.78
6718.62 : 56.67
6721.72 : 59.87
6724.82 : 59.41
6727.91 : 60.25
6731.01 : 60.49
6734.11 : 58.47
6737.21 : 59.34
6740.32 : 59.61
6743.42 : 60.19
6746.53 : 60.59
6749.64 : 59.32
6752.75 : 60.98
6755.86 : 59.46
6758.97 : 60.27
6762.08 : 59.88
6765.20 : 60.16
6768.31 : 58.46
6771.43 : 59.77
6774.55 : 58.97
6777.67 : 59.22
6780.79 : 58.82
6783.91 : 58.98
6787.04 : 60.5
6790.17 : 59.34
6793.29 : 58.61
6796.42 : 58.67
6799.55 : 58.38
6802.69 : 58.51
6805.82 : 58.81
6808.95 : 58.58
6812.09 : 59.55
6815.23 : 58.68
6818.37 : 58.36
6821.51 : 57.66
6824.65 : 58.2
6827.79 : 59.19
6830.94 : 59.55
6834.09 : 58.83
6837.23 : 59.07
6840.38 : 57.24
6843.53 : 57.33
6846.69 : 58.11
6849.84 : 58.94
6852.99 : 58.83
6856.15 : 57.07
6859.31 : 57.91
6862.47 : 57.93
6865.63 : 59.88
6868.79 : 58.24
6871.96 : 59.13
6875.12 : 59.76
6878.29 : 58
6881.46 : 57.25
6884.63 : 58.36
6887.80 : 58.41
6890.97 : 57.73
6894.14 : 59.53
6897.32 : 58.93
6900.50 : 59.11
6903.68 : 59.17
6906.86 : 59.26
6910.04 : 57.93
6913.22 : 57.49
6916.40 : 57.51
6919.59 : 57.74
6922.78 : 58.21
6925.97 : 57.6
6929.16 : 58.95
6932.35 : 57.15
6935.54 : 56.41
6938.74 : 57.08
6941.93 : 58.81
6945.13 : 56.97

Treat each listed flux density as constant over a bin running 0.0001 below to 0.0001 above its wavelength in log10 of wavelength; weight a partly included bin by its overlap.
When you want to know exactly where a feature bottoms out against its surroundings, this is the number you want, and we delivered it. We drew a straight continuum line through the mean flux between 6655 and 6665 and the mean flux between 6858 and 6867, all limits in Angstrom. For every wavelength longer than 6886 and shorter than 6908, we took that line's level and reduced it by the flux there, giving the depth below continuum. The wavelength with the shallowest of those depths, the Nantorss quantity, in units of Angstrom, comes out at 6894.14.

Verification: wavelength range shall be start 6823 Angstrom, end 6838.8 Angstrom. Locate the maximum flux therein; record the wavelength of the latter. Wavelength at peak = 6830.94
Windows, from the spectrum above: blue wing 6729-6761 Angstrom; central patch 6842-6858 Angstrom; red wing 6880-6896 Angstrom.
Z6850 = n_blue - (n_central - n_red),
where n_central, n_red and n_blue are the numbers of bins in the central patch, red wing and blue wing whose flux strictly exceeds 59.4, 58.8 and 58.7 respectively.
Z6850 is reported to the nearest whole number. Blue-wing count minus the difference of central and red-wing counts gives 10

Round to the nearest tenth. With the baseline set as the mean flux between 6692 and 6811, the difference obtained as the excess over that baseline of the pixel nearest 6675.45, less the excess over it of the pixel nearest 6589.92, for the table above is -1.6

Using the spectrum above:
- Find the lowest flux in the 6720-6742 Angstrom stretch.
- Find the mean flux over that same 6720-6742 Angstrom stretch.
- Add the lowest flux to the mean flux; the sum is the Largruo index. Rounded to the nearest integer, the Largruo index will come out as 118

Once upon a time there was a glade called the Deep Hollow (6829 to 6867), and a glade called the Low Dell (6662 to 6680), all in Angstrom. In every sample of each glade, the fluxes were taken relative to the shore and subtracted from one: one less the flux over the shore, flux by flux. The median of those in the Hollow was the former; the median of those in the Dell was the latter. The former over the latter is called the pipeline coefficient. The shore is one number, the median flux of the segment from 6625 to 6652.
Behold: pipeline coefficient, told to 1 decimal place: 2.5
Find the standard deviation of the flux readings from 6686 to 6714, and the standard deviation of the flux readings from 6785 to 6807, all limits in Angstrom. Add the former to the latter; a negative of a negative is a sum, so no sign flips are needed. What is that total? 1.2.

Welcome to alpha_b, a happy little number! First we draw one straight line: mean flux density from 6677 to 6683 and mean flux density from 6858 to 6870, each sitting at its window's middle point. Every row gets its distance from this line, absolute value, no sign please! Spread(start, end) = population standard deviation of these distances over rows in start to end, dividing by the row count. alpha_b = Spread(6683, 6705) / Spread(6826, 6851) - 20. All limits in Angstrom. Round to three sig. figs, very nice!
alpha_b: -19.2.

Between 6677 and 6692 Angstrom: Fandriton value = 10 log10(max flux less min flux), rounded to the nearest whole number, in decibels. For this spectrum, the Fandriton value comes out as 4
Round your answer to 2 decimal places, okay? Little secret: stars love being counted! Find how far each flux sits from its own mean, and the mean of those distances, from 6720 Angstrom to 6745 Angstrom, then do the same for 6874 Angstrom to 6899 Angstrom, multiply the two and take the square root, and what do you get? 0.58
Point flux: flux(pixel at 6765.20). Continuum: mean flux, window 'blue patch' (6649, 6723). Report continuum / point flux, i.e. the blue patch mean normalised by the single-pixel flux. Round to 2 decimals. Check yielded 1.00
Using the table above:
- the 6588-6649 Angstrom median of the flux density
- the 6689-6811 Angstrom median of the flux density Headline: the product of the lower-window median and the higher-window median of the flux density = 3670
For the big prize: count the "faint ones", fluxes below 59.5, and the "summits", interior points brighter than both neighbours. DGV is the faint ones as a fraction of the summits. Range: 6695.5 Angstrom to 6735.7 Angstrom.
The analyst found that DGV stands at 1.0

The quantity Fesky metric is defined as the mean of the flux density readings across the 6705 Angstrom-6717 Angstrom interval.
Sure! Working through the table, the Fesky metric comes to 60.0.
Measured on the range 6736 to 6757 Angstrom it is 59.9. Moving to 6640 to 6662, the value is 61.1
